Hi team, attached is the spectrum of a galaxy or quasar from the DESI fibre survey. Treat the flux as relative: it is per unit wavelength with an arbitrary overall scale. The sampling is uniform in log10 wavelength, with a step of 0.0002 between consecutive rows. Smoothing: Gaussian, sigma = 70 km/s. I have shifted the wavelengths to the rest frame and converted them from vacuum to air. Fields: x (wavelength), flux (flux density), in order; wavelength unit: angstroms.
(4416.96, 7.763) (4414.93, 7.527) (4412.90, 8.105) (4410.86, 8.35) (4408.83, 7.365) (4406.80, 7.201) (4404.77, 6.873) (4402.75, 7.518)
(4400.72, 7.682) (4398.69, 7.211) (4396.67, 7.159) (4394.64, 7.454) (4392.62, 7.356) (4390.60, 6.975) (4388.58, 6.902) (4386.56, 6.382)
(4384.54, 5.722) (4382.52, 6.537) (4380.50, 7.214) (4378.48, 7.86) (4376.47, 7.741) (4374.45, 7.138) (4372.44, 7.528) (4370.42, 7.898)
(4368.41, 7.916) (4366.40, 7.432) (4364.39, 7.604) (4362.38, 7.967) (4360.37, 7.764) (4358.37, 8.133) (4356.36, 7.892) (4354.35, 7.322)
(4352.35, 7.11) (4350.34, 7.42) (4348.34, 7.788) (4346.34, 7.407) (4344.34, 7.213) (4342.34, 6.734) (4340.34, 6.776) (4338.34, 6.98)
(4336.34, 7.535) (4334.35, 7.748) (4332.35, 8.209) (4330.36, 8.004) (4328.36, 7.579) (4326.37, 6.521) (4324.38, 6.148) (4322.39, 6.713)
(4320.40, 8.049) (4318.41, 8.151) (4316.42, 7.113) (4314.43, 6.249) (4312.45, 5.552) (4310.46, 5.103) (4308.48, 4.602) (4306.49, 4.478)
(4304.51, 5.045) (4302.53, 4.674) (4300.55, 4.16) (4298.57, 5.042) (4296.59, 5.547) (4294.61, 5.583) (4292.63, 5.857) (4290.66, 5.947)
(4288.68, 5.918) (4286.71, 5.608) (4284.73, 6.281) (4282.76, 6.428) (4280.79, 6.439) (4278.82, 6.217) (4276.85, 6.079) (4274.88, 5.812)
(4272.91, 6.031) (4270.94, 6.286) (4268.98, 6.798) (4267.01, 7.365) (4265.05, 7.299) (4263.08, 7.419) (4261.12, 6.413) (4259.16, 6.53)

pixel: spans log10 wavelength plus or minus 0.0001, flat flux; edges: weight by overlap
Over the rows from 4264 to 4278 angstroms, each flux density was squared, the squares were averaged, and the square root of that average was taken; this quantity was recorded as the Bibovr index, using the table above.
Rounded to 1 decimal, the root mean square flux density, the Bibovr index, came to 6.6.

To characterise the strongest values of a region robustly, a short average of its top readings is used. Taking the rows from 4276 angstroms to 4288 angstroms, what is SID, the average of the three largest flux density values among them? 6.38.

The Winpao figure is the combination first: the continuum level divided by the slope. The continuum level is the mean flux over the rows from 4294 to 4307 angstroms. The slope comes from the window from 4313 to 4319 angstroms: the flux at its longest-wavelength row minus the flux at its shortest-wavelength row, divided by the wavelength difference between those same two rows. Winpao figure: 10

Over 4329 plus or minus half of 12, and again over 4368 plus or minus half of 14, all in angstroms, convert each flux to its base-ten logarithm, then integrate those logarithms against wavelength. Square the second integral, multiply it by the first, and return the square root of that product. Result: 40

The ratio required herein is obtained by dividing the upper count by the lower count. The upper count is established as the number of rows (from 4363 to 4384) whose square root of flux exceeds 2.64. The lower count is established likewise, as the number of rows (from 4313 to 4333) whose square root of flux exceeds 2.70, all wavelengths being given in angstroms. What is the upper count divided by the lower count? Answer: 1.8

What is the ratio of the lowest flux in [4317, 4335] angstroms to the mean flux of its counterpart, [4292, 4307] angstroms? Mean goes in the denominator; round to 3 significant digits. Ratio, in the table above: 1.22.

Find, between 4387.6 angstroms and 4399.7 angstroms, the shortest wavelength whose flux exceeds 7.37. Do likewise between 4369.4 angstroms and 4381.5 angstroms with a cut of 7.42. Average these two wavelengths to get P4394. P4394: 4382.5 angstroms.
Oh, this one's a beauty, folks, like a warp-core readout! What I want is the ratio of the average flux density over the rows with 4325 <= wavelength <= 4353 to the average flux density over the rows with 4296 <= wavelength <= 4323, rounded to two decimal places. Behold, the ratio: 1.28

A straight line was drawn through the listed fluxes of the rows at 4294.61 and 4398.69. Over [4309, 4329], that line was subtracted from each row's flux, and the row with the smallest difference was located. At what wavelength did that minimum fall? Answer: 4310.46 angstroms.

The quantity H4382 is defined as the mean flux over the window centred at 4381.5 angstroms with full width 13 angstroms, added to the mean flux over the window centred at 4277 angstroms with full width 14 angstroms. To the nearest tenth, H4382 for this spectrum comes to 13.1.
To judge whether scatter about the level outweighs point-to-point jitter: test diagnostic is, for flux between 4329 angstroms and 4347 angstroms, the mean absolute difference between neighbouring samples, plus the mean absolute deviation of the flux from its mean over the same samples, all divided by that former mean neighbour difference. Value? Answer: 2.44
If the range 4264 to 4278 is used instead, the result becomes 2.72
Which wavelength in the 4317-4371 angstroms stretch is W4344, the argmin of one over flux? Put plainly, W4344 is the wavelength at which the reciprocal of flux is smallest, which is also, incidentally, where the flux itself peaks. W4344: 4332.35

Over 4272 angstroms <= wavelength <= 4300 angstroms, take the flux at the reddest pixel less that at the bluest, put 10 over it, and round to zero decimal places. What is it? -10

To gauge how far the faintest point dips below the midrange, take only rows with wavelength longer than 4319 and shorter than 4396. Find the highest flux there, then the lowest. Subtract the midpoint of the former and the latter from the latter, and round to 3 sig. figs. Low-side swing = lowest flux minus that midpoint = -1.24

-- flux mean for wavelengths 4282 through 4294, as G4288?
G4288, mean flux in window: 6.0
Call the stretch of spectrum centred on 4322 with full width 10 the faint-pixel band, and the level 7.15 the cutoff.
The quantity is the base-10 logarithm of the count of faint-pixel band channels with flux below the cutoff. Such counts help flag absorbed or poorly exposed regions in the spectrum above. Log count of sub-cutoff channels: 0.48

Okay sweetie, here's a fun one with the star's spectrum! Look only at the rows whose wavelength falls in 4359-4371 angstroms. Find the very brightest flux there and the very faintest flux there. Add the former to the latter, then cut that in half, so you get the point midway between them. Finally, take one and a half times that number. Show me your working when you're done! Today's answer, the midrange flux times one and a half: 11.5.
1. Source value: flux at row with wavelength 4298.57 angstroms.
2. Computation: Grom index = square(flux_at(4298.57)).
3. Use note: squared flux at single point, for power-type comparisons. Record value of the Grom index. 25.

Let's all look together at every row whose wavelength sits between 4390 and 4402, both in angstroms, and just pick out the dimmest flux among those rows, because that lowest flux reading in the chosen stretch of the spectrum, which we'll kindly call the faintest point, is 6.975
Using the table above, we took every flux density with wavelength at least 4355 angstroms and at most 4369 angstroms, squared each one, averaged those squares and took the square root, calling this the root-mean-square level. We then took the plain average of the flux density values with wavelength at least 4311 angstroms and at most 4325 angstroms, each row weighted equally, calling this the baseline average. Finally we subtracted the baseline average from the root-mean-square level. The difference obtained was 1.0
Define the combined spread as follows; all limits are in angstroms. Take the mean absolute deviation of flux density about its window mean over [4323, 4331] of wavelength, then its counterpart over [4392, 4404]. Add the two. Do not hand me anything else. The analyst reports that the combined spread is 0.9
